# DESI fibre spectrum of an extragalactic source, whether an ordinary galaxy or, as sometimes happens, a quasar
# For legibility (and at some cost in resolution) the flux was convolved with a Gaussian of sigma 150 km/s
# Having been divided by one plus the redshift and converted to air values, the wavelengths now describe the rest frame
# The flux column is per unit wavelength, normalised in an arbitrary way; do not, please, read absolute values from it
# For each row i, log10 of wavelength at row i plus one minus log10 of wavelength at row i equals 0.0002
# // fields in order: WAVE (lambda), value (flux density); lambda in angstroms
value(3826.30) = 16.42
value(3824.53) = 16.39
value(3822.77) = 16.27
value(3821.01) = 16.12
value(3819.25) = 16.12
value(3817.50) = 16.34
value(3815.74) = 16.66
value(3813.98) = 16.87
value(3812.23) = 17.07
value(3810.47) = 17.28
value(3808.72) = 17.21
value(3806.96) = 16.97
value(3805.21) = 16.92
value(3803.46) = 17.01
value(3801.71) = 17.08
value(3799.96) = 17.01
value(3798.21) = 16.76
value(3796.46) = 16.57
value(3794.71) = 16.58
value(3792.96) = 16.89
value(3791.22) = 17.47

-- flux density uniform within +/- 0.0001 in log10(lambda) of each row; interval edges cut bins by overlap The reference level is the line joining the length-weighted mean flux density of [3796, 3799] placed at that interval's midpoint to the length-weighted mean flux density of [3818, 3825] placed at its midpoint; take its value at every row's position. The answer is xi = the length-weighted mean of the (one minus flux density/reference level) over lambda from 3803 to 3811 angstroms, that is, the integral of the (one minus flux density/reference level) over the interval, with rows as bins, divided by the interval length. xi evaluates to -0.03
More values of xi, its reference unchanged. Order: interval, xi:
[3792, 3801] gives -0.01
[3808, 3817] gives -0.04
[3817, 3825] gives 0.00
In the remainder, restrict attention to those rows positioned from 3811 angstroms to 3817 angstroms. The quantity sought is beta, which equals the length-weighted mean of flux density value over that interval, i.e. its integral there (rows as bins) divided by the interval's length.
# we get 16.8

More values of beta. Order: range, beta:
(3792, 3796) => 16.7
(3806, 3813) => 17.1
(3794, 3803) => 16.8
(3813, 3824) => 16.4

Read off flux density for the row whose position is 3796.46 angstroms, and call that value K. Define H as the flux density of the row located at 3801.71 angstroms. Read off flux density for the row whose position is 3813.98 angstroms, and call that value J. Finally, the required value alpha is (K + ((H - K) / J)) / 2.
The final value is 8.30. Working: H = 17.08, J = 16.87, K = 16.57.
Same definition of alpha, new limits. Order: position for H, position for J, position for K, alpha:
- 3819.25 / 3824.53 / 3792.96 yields 8.42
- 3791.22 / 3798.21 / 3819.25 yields 8.10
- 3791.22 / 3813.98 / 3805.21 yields 8.48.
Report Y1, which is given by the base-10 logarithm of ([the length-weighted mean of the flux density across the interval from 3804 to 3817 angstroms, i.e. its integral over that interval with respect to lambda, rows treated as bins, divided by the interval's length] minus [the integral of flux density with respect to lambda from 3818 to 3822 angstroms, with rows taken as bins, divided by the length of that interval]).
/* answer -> -0.1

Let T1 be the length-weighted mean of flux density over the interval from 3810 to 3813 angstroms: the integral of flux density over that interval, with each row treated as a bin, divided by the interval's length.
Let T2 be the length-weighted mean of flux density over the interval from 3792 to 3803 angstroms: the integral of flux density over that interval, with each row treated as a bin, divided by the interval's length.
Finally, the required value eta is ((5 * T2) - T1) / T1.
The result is 3.91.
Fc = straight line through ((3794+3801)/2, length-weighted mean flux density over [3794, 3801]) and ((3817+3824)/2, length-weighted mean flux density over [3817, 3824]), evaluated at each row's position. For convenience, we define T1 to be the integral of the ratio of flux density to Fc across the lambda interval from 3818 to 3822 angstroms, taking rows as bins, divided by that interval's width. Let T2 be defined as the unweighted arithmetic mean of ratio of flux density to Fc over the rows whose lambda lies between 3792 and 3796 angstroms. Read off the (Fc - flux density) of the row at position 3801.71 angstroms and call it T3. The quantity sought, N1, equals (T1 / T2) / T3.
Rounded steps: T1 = 1.00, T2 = 1.00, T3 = -0.44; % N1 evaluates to -2.3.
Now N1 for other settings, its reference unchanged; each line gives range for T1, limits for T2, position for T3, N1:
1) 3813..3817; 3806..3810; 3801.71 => -2.3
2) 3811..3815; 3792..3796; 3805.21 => -2.9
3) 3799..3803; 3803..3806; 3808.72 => -1.4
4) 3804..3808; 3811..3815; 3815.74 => -3.1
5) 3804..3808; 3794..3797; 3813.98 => -2.1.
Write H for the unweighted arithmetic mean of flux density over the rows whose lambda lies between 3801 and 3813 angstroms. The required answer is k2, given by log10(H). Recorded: 1.232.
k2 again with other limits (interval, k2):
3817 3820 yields 1.210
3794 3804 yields 1.226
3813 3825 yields 1.215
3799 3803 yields 1.232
